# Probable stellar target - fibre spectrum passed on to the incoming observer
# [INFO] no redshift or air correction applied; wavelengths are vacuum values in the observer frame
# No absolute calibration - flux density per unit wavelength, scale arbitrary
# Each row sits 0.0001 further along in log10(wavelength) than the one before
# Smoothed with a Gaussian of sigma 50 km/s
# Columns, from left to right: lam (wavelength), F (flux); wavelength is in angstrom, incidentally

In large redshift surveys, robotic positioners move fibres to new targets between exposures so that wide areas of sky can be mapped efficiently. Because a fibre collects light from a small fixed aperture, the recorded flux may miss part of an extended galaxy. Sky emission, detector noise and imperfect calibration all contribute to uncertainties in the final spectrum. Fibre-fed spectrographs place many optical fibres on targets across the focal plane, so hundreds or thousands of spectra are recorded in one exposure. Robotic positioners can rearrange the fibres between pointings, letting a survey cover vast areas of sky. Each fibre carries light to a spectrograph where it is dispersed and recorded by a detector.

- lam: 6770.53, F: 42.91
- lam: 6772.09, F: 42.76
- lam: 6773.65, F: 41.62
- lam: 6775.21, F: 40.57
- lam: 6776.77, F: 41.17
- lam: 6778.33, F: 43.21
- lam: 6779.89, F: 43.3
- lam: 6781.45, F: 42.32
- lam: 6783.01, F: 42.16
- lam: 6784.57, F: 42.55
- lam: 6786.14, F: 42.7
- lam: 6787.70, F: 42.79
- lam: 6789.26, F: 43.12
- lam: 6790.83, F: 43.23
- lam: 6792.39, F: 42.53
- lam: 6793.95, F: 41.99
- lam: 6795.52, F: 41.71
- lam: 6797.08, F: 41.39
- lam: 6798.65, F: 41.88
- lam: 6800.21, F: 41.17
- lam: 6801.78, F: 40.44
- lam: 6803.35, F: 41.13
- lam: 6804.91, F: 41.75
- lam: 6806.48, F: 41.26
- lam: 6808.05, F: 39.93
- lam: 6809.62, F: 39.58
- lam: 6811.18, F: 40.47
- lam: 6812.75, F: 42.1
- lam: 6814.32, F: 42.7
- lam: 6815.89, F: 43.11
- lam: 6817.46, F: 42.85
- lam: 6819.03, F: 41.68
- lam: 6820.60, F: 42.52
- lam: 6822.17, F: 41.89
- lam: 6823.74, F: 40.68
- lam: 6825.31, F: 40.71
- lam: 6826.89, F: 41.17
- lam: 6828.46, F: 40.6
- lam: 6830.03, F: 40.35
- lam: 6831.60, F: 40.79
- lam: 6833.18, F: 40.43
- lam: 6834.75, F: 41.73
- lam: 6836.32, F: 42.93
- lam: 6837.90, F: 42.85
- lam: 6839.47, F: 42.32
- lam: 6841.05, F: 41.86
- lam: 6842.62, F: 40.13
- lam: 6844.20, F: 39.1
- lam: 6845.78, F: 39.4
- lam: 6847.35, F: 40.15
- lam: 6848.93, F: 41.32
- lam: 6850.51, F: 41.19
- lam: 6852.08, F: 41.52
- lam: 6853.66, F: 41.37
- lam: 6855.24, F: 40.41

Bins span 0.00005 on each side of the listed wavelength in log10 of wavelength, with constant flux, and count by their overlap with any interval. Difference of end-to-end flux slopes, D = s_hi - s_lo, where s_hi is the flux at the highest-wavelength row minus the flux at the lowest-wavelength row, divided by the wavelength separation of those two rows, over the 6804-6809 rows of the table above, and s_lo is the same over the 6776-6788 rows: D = -0.7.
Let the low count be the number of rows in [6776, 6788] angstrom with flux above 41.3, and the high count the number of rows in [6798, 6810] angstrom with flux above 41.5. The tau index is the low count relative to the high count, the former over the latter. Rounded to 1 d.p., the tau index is 3.5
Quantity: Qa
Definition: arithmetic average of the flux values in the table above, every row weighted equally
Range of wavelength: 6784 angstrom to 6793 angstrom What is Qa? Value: 42.8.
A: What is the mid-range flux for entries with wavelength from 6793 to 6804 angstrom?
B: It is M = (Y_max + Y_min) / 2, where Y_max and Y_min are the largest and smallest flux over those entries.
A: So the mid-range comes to 41.2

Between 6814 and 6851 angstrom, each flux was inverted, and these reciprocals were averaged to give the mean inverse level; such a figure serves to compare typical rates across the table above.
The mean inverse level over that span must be 0.0242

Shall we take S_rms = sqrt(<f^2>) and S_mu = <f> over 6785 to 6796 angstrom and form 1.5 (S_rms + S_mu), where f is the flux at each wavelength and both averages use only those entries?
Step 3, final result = 127.7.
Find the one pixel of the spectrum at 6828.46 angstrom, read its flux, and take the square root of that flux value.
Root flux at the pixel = 6.372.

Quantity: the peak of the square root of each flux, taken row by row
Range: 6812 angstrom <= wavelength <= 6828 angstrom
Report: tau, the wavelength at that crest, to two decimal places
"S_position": 6815.89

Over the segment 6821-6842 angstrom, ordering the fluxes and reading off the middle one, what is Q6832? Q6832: 41.2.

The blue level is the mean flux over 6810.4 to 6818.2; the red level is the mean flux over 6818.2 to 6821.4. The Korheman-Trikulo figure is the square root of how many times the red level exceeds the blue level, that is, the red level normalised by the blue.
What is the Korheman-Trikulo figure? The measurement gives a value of 1.00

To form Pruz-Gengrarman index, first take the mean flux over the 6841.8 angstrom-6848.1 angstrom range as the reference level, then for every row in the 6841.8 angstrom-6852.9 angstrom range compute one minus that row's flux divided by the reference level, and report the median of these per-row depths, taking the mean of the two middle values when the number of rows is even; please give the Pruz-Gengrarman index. -0.011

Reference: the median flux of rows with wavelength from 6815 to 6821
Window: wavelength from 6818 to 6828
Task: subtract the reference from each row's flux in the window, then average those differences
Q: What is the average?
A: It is -1.2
